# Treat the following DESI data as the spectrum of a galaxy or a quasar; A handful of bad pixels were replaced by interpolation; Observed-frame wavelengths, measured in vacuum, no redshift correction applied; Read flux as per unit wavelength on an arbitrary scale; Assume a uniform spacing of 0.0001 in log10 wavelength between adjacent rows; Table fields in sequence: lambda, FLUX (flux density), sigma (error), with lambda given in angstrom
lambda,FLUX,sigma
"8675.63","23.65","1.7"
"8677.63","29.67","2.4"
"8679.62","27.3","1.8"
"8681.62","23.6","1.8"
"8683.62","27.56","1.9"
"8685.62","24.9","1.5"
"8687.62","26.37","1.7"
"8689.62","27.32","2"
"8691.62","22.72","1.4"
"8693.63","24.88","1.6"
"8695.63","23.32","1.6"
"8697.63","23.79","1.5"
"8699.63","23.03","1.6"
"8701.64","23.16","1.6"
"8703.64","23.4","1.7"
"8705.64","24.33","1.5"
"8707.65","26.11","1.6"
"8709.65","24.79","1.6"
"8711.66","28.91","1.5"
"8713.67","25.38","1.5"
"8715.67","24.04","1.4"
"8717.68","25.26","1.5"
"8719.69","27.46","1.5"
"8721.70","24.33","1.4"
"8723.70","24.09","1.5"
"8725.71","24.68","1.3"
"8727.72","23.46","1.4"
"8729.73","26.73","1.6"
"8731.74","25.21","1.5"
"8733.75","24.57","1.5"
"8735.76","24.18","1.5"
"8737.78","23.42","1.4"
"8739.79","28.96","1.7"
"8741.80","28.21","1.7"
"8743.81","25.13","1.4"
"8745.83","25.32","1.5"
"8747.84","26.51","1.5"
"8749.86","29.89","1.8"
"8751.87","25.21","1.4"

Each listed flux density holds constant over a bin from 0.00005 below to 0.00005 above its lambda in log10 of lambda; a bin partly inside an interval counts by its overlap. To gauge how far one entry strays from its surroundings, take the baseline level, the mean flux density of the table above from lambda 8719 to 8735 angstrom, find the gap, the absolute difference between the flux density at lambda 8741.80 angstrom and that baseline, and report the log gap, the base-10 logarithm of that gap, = 0.50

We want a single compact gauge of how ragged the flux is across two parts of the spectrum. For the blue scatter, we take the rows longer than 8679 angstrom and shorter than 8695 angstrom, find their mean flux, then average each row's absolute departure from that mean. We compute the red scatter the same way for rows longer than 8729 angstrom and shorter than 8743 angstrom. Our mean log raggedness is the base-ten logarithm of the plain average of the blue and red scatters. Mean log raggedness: 0.22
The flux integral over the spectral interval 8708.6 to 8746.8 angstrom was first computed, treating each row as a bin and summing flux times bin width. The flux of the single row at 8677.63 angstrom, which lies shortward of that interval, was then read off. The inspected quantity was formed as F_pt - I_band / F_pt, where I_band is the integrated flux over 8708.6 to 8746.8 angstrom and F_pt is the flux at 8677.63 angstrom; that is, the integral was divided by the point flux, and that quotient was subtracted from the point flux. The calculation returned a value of -3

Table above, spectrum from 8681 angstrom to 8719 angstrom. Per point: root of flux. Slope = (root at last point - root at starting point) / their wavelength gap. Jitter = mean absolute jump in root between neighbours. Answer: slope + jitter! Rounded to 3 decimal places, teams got 0.188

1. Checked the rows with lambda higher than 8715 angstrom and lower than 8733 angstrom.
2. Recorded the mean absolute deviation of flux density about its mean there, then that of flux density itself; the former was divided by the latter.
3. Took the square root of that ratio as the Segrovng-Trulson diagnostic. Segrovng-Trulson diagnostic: 0.201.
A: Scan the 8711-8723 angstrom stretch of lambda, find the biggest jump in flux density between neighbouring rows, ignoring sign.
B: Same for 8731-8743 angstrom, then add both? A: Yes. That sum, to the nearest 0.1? 9.1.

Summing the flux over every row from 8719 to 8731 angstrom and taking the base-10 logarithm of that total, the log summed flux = 2.18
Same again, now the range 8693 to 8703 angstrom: 2.07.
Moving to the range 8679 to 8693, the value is 2.25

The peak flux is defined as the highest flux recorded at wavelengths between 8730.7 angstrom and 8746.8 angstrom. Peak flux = 28.96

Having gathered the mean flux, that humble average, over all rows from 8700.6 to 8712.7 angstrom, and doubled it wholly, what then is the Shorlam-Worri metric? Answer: 50.2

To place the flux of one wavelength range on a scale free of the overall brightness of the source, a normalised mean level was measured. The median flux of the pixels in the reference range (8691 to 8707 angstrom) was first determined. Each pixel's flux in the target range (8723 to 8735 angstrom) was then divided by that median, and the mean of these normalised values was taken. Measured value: 1.061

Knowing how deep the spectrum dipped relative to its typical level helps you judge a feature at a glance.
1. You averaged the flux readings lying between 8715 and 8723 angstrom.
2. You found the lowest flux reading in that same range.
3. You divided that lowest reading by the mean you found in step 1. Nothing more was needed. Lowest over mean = 0.95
